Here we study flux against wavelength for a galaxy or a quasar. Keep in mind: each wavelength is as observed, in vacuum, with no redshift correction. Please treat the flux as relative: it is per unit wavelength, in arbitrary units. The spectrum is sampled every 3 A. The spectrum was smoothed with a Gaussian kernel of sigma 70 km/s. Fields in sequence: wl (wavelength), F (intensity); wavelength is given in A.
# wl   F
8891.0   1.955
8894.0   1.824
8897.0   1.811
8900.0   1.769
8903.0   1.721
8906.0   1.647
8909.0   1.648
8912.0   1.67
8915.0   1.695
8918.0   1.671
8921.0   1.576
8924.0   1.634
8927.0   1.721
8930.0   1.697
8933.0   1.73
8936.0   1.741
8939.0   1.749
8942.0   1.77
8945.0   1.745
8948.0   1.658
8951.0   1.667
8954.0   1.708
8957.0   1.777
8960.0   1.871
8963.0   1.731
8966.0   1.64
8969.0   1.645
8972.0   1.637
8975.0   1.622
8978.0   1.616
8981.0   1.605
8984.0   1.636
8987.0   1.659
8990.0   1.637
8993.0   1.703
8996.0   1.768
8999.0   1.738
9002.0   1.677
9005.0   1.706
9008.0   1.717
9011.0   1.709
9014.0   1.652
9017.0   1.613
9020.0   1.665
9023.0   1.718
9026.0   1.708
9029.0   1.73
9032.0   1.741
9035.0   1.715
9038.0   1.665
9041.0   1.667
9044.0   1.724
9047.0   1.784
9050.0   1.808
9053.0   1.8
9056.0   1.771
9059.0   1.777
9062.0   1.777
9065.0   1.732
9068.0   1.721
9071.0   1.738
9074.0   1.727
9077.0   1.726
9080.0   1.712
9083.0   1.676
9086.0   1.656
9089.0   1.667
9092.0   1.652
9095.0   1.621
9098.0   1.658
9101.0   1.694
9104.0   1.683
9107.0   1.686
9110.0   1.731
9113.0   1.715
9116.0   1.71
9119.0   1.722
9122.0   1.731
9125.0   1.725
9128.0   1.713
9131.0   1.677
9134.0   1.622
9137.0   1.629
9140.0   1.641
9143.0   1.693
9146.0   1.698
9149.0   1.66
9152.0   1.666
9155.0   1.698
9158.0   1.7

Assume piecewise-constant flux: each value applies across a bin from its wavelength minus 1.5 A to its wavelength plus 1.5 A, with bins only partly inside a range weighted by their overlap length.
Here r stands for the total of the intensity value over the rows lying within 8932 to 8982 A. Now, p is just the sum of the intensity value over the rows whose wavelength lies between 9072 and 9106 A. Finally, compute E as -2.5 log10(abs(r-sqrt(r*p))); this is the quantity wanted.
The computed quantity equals -1.9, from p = 18.5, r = 29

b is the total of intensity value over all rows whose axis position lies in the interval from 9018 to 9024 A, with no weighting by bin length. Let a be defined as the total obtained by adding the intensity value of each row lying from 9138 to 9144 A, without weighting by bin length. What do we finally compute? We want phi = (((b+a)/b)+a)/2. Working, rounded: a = 3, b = 3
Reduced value 2.7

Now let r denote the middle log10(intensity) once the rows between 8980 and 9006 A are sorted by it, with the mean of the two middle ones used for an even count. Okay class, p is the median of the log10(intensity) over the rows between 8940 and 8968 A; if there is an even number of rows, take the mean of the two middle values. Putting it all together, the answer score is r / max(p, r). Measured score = 0.94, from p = 0.2383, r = 0.225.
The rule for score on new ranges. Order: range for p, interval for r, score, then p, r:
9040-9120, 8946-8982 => 0.92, 0.2358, 0.218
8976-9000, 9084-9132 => 1.00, 0.2169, 0.228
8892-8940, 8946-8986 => 0.93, 0.2327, 0.216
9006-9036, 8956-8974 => 0.97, 0.2335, 0.227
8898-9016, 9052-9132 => 1.00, 0.2292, 0.234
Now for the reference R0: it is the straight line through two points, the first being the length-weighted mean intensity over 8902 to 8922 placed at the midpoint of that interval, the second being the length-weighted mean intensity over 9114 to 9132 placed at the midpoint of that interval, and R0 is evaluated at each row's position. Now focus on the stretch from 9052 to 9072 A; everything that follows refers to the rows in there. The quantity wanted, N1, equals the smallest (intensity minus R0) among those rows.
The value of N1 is 0.02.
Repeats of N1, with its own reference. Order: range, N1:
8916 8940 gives -0.09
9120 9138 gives -0.09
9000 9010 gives -0.01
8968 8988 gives -0.07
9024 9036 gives 0.02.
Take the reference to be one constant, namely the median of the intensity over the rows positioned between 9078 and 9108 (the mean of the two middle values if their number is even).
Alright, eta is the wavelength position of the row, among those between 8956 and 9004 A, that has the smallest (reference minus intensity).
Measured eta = 8960.0 A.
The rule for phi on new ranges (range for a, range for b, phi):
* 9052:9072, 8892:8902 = 7.8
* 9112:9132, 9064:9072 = 7.7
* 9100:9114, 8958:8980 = 5.1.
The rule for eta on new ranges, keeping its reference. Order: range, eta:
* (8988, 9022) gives 8996.0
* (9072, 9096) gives 9074.0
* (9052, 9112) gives 9053.0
